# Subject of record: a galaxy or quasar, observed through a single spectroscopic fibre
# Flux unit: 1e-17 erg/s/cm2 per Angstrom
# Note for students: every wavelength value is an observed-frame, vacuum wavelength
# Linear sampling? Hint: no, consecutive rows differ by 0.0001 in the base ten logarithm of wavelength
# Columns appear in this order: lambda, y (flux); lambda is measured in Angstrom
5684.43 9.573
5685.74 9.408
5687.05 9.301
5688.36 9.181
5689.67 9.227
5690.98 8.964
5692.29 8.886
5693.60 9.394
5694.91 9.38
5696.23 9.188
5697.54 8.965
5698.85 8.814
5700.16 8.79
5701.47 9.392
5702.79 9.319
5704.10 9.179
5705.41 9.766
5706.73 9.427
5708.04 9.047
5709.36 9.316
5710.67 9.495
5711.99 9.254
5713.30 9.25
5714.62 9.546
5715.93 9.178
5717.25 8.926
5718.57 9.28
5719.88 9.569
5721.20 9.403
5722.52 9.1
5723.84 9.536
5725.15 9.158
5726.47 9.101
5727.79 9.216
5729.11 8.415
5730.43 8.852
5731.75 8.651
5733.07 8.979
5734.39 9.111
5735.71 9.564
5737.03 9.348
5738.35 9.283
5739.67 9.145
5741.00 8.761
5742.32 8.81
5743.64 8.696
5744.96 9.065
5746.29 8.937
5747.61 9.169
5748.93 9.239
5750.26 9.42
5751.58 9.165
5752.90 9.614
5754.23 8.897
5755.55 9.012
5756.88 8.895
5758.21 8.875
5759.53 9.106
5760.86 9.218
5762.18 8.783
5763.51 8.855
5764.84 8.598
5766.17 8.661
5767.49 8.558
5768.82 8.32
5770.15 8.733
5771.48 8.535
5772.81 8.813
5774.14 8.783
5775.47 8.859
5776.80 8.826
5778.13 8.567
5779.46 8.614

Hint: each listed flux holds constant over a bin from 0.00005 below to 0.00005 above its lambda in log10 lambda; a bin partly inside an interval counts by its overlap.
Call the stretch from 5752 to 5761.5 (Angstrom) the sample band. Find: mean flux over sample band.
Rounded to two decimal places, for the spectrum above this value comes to 9.09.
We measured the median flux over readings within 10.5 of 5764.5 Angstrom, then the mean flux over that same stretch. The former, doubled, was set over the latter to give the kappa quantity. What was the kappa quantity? 2.00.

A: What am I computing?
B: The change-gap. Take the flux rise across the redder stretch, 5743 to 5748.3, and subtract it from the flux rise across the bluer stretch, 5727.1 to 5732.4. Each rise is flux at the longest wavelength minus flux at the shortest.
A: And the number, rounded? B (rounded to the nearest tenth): -1.0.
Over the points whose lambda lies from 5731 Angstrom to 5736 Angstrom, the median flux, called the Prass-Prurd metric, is 9.0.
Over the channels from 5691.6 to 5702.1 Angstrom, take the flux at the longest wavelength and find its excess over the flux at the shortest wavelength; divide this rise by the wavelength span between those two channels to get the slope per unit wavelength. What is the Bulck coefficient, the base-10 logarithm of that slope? -1.26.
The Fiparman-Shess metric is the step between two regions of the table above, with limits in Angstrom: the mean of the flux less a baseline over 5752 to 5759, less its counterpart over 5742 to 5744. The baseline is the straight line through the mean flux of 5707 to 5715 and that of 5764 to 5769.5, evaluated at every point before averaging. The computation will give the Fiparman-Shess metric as 0.48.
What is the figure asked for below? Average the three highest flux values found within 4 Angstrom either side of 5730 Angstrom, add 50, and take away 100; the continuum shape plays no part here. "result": -40.9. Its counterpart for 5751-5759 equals -40.7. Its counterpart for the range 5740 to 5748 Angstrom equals -40.9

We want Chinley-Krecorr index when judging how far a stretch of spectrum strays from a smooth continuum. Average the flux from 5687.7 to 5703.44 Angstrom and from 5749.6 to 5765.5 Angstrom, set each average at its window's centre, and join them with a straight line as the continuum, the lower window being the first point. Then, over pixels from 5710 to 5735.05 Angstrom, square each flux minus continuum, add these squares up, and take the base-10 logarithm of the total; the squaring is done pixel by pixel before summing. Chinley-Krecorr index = 0.2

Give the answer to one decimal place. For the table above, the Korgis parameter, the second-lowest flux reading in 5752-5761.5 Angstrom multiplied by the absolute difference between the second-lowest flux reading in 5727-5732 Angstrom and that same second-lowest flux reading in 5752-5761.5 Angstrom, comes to 2.2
